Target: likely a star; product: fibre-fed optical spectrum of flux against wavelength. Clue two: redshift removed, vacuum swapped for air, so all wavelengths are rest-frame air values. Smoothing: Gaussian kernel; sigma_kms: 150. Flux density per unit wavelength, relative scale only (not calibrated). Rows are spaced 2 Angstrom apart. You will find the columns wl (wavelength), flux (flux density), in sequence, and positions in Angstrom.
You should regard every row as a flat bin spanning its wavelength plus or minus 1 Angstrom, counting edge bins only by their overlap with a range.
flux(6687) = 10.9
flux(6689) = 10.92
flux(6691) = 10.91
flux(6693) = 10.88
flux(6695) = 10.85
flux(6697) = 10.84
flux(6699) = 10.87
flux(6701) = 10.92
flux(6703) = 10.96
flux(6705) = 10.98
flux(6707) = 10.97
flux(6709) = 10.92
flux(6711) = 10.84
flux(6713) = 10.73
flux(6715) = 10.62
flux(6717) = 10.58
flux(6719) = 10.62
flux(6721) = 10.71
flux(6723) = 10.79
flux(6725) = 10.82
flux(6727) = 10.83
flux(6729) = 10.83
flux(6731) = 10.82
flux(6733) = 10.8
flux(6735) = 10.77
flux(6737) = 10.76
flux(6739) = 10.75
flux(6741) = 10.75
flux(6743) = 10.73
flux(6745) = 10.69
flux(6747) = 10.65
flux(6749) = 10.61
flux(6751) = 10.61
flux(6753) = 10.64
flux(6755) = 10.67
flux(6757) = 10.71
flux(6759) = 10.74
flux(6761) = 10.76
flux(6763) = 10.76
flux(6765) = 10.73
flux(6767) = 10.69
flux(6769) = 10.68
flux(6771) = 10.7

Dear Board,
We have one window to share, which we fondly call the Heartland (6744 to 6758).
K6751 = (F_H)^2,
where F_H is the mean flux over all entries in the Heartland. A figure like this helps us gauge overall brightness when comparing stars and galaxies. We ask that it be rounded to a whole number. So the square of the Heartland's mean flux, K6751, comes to 114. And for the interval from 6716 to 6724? 114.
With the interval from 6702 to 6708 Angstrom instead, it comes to 120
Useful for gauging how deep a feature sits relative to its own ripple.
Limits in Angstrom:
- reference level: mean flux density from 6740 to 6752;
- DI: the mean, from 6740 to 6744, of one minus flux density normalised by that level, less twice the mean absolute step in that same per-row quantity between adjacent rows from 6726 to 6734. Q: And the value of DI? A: -0.0081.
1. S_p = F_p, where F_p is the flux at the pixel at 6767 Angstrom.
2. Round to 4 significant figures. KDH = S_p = 10.69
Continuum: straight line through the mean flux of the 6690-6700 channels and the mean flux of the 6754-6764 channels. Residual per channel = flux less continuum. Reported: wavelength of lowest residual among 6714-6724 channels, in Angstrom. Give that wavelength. 6717 Angstrom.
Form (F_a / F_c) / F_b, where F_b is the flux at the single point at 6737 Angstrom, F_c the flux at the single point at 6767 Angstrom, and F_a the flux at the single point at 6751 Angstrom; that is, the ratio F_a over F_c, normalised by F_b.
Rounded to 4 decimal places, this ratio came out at 0.0922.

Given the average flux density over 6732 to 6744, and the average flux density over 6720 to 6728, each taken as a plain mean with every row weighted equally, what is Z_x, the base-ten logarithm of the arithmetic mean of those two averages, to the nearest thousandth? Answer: 1.032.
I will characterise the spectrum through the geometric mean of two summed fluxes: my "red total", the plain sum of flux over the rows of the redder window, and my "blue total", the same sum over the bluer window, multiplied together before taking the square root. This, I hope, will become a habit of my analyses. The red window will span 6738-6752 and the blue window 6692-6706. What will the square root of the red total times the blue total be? 75.5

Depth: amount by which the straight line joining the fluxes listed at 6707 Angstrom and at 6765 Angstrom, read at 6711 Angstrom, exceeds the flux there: 0.113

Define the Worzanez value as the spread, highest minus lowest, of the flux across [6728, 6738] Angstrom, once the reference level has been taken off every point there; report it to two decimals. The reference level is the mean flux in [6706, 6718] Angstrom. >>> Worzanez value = 0.07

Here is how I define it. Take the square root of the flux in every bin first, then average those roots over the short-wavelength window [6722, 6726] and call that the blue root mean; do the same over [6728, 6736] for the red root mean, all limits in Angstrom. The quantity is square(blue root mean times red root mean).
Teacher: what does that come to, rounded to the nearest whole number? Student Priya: 117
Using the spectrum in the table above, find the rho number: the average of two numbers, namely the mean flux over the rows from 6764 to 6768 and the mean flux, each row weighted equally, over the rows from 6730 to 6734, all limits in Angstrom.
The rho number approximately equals 10.8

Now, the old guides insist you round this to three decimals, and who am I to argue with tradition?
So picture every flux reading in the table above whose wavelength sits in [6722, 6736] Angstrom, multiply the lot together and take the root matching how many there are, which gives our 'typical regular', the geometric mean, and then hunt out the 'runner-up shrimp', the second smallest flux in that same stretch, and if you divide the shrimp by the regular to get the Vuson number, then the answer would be 0.998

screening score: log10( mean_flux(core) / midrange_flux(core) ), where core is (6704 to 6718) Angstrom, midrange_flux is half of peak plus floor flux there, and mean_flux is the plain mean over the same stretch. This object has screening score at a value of 0.0010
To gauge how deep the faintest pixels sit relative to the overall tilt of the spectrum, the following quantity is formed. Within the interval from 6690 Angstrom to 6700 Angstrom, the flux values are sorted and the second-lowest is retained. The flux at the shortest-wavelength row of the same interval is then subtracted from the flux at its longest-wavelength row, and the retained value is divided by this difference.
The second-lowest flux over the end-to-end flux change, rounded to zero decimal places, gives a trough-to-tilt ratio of -271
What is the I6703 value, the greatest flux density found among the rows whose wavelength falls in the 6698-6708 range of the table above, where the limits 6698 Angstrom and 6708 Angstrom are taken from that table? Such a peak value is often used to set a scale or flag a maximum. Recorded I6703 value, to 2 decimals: 10.98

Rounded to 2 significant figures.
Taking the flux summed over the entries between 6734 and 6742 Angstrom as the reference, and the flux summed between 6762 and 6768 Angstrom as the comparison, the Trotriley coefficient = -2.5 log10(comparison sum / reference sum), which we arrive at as 0.32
